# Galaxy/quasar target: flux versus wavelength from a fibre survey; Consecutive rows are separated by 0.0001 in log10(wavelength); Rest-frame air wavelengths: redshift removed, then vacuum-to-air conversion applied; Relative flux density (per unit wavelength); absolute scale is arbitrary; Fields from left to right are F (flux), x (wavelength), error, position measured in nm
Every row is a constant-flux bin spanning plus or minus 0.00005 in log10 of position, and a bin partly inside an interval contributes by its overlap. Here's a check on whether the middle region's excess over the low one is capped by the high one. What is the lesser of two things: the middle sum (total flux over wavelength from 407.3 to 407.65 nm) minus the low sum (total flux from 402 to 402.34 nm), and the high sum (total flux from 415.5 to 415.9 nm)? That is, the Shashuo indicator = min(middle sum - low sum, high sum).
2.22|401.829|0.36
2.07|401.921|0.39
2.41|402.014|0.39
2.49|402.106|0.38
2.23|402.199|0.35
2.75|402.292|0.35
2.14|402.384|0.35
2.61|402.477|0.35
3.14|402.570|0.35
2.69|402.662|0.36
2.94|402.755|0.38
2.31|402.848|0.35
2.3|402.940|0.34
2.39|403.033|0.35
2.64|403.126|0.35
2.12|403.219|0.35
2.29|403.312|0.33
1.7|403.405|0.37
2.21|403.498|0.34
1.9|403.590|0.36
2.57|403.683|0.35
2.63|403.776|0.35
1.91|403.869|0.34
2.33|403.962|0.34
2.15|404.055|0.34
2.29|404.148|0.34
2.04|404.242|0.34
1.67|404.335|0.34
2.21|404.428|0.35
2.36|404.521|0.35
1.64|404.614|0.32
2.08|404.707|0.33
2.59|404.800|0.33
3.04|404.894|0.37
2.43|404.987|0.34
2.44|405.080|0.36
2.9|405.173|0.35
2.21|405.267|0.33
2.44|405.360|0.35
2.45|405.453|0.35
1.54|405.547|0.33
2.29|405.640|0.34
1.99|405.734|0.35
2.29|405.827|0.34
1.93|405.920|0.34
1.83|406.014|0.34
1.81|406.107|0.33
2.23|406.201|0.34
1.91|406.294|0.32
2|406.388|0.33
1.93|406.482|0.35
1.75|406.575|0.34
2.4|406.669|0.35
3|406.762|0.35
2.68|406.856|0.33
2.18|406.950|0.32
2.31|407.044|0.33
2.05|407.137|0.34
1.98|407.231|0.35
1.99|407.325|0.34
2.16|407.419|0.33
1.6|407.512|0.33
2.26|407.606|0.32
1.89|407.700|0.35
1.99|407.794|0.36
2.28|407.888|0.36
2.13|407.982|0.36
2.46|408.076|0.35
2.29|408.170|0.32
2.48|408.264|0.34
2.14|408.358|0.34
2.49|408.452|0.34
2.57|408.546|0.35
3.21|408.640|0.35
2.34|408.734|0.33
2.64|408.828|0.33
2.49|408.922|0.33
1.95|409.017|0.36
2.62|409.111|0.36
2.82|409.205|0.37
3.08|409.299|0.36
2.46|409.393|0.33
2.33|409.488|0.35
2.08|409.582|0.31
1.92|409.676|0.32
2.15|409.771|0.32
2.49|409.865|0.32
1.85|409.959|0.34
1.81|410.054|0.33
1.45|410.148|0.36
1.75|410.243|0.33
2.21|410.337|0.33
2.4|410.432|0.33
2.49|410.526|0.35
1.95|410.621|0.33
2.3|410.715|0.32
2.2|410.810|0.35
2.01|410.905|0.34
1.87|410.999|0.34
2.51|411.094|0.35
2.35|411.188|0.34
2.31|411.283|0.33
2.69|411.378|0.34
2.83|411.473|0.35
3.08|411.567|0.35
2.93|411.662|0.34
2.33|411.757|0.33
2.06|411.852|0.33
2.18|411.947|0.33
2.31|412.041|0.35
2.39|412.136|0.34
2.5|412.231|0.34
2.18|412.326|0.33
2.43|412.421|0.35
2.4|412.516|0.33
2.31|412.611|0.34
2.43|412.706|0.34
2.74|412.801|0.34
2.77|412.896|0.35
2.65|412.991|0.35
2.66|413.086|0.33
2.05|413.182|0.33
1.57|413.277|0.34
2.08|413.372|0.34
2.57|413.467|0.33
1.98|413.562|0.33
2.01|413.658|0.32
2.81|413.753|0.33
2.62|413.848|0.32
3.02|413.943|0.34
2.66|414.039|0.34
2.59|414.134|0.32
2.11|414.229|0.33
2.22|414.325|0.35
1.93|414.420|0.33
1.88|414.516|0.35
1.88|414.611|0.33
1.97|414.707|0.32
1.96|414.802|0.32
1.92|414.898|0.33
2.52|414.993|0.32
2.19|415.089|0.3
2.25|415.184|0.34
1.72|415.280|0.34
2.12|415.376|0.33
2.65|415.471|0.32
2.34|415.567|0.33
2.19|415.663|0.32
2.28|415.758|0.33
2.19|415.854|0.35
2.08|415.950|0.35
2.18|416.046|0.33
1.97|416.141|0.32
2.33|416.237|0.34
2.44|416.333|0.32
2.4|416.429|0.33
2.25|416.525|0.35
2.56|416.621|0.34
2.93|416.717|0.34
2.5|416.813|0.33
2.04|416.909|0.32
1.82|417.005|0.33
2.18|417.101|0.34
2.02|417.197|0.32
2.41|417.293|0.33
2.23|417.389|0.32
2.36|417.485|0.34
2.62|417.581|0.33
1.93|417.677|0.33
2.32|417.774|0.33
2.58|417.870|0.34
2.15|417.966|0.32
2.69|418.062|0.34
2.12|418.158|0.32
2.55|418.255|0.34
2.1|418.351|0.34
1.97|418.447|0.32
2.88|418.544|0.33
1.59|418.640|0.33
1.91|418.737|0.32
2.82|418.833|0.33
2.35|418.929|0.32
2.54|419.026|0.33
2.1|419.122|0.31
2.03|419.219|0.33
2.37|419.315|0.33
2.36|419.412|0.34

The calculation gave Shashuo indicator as -1.9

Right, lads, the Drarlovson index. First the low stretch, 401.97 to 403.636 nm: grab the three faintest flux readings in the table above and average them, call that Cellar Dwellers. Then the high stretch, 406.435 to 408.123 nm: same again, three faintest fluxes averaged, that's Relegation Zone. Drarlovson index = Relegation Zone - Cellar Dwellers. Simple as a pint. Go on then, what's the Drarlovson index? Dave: -0.16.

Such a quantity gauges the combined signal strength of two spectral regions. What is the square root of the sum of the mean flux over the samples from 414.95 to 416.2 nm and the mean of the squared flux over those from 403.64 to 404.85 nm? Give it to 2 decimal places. 2.66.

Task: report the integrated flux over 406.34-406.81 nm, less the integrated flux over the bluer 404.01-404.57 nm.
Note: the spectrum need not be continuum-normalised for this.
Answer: -0.1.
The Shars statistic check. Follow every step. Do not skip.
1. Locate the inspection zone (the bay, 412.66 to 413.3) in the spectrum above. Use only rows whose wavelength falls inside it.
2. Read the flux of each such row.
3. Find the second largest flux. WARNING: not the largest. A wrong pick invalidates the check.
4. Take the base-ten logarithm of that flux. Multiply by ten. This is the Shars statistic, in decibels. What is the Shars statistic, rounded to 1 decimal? 4.4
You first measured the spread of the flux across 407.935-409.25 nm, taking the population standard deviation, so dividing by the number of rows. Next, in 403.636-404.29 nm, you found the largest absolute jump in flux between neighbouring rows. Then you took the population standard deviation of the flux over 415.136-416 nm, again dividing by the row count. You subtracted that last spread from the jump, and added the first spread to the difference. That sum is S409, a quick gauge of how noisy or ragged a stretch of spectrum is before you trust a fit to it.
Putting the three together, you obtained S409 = 0.79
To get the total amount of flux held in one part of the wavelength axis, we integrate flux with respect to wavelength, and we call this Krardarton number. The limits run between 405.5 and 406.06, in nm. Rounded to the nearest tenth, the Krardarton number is 1.1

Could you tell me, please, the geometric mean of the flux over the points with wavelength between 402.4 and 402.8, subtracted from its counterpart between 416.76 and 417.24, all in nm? -0.7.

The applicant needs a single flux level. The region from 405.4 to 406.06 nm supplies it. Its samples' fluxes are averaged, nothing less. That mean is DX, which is 2.05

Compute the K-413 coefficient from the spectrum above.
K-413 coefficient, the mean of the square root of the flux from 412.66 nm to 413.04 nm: 1.63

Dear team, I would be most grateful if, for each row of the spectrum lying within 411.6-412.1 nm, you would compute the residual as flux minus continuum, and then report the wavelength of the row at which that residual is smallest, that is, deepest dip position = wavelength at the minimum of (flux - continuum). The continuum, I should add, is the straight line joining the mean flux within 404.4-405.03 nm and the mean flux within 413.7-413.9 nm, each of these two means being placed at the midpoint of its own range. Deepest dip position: 411.852 nm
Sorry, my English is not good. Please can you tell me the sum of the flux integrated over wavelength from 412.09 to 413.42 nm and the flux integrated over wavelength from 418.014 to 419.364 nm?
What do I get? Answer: 6.24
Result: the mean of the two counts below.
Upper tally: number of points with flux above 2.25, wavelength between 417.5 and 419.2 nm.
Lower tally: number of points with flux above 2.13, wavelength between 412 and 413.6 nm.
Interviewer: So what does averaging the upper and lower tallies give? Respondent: 11.0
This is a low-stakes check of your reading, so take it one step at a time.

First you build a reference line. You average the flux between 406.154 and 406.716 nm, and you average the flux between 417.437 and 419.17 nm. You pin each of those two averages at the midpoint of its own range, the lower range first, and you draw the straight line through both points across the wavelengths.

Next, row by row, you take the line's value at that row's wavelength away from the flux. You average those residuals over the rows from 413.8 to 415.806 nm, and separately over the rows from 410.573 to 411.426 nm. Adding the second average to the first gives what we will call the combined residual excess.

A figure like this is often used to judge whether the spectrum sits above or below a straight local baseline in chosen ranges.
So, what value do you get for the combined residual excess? 0.11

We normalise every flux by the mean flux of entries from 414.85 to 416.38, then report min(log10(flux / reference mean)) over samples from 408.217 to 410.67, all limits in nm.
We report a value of -0.183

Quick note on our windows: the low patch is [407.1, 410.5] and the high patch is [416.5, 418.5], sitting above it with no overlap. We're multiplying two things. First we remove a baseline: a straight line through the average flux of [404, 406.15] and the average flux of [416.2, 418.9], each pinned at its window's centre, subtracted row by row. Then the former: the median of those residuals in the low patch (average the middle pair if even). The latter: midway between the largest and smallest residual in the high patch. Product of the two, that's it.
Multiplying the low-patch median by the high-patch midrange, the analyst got 0.000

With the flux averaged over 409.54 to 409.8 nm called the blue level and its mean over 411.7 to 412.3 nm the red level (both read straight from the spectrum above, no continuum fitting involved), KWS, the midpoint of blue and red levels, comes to 2.17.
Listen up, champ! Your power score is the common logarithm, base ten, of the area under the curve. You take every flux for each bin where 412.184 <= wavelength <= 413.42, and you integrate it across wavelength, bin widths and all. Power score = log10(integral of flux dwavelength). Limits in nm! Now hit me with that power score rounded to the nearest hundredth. 0.47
